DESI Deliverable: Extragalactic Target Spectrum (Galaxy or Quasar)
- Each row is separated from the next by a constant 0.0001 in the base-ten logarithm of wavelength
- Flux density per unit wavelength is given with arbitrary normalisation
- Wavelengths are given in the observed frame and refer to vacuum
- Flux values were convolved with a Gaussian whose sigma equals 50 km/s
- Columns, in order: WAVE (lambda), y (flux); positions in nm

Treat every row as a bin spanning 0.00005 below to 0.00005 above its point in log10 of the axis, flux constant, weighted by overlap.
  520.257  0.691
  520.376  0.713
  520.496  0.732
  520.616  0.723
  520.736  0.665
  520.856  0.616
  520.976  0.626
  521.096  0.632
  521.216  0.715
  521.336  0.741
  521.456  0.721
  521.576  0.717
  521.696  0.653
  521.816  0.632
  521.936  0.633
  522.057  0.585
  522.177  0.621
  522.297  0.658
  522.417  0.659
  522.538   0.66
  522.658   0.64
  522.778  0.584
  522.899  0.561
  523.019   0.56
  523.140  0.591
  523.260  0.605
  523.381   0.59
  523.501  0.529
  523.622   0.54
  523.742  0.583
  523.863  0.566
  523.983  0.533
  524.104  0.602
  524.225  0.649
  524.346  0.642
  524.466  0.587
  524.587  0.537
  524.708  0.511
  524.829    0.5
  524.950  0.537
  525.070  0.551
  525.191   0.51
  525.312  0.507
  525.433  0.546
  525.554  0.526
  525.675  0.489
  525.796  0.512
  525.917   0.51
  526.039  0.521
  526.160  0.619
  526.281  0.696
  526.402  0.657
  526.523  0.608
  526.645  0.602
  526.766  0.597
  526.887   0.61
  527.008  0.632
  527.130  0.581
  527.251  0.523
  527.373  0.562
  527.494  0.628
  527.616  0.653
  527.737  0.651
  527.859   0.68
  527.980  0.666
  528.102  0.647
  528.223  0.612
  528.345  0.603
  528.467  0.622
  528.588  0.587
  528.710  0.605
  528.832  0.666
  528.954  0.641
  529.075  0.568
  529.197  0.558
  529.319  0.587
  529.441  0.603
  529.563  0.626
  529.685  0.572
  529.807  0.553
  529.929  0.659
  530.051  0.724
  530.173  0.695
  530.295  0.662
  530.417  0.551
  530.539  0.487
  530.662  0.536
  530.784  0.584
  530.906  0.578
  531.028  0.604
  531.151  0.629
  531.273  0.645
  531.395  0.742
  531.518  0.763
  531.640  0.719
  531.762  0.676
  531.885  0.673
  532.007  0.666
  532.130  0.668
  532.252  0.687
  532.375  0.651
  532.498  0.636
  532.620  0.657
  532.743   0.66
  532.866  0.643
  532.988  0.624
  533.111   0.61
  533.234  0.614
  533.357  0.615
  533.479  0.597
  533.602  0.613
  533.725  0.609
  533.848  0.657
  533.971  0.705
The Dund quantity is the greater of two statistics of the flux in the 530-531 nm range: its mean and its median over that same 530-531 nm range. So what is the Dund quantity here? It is 0.60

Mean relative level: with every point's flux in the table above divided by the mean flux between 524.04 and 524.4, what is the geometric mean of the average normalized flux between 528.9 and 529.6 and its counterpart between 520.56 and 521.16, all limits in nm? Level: 0.99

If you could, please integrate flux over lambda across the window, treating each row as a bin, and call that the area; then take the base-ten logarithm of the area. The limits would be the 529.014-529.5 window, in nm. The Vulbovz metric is -0.55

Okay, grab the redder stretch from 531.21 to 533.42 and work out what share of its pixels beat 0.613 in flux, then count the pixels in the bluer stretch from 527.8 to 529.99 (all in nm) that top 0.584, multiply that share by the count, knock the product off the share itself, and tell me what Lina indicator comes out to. -12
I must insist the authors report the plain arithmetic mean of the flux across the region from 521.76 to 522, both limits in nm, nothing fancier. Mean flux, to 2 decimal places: 0.63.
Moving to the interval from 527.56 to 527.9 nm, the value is 0.66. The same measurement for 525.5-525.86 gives 0.51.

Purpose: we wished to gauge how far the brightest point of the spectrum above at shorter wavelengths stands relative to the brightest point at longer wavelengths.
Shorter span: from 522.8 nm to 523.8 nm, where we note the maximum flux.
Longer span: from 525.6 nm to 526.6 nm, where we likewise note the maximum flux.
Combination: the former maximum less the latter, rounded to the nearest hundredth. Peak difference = -0.09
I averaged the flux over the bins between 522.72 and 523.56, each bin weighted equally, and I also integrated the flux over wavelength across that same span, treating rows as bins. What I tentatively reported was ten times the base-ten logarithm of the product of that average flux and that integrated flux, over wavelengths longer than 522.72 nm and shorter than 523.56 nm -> -5.6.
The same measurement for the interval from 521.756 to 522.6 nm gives -4.7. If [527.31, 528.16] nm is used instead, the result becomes -4.6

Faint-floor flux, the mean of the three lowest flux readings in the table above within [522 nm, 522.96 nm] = 0.58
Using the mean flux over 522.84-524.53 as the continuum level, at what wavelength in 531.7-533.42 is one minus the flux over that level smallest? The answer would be 532.252 nm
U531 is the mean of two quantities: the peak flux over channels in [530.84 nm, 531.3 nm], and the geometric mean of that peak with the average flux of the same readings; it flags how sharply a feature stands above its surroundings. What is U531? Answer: 0.64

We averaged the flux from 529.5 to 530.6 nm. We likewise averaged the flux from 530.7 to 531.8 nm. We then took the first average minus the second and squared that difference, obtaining 0.002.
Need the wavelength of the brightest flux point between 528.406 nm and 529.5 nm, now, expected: 528.832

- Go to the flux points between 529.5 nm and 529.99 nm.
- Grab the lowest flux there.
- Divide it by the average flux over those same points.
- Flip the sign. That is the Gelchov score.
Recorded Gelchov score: -0.918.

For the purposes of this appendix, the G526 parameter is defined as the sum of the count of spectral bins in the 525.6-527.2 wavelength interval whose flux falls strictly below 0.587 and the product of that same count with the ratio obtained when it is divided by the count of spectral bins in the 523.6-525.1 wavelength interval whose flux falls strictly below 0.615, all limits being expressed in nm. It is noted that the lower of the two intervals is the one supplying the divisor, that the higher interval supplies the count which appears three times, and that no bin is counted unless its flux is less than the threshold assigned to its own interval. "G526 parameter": 7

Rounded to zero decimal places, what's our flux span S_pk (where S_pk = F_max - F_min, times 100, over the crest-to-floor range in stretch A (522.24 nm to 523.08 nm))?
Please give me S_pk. 10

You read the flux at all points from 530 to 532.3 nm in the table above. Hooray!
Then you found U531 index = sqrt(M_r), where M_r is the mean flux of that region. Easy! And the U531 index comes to 0.804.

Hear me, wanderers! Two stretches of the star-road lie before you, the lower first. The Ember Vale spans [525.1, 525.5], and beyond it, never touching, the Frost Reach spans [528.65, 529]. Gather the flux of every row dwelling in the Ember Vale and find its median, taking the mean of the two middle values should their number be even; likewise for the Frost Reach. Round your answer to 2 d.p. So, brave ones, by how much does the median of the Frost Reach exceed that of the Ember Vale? 0.13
